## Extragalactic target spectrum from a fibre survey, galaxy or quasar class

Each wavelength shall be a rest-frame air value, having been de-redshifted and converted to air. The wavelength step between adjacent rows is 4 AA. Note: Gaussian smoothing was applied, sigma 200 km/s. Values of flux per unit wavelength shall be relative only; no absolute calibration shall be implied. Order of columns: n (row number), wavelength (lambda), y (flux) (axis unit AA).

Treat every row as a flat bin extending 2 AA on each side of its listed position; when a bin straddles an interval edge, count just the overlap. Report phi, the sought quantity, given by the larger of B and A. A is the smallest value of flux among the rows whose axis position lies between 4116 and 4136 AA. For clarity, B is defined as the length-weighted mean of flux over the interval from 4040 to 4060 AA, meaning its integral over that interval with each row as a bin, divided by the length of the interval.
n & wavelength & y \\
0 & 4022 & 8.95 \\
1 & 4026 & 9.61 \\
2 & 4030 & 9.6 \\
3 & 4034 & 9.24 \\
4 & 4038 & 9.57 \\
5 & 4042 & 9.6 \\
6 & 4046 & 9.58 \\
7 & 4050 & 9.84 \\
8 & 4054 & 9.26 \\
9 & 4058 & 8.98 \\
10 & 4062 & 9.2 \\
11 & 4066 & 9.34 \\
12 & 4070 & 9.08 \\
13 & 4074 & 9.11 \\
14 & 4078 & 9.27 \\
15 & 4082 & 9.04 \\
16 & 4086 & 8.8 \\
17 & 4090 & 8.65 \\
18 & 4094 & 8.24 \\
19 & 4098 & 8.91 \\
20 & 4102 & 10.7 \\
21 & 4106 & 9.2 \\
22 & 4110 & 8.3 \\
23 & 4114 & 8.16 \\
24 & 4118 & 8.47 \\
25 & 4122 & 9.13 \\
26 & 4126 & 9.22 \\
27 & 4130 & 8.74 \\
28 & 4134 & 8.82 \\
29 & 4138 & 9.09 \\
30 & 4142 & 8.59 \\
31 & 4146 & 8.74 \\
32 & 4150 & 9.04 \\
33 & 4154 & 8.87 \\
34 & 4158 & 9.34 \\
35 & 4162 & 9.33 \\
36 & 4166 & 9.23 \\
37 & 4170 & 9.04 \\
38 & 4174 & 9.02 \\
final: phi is 9.45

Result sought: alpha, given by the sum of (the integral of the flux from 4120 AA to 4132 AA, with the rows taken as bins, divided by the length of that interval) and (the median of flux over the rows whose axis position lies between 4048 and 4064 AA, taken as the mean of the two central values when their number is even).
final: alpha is 18.3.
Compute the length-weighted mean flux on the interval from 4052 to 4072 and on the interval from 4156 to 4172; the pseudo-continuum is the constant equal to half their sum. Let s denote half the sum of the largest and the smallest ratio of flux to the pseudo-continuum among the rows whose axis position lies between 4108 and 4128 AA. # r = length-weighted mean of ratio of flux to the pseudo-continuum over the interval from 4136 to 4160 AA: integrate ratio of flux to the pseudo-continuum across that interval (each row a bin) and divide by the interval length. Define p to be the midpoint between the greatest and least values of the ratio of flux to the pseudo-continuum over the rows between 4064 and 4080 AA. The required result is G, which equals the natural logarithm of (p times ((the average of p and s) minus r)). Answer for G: -7.5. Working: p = 1.00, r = 0.972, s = 0.944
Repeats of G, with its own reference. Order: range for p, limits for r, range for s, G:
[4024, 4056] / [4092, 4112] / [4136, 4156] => -4.3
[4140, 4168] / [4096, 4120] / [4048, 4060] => -3.7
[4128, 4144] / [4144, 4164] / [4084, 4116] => -4.9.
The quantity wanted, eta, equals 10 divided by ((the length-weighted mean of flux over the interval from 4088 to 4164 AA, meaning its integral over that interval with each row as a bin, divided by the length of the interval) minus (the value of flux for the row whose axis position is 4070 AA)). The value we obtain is -64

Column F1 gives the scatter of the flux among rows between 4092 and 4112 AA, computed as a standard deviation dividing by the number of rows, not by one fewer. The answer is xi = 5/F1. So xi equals 6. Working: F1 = 0.89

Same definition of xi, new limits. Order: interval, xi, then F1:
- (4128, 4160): 22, 0.22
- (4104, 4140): 13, 0.38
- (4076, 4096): 14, 0.35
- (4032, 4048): 34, 0.15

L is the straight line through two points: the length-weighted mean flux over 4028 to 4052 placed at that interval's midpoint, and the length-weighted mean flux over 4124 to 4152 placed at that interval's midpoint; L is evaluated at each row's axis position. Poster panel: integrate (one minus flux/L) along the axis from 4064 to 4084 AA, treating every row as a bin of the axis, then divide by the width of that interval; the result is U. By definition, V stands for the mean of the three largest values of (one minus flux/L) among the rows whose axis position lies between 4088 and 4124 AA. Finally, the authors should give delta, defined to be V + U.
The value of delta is 0.115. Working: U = 0.018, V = 0.10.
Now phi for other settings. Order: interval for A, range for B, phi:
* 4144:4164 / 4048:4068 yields 9.32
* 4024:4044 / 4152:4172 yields 9.24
